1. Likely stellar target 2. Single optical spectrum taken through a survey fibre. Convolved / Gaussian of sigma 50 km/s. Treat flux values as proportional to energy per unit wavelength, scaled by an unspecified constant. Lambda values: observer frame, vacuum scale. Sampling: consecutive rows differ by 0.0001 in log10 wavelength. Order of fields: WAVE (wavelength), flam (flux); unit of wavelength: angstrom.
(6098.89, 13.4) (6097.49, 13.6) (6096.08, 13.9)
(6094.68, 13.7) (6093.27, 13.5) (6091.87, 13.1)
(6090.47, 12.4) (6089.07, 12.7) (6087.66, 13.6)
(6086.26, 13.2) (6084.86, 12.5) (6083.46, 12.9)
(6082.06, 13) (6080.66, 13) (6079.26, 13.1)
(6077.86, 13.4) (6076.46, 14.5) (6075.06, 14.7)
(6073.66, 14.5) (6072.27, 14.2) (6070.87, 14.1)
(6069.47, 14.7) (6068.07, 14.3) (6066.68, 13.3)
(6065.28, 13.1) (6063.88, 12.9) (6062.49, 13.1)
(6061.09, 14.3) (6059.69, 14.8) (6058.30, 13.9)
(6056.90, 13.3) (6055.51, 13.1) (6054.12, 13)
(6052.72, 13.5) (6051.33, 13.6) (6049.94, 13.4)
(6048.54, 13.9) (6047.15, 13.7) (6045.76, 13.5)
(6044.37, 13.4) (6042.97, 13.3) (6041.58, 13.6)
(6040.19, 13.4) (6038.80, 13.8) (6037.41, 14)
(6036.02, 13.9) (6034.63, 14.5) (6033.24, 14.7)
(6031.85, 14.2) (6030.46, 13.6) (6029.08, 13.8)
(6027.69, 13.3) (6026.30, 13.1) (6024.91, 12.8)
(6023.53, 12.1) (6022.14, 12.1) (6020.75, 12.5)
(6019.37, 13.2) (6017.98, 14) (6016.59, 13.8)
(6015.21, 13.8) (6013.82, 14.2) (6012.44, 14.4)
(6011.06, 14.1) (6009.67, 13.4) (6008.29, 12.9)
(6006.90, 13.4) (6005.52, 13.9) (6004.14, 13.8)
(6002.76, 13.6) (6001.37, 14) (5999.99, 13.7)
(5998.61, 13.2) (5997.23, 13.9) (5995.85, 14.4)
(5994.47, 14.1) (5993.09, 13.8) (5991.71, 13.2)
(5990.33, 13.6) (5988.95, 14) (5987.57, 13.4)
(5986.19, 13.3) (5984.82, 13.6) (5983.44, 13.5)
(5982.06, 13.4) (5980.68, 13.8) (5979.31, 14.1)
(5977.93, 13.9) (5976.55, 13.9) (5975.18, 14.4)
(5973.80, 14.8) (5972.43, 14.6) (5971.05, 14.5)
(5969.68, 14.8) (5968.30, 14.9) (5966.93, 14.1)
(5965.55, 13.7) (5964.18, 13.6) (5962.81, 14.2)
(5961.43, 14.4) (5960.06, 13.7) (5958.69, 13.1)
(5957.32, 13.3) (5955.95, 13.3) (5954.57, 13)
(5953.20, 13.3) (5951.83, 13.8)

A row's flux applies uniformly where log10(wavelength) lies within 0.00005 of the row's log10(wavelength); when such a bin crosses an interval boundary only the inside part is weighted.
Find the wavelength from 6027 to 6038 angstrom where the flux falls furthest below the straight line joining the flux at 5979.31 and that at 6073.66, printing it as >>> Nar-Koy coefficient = 6027.69 angstrom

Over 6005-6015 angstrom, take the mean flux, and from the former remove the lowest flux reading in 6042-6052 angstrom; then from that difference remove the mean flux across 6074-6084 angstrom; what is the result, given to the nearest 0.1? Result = -13.1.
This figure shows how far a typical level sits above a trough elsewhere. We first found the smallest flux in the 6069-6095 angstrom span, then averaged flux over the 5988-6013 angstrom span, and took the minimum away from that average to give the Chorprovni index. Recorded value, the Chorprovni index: 1.3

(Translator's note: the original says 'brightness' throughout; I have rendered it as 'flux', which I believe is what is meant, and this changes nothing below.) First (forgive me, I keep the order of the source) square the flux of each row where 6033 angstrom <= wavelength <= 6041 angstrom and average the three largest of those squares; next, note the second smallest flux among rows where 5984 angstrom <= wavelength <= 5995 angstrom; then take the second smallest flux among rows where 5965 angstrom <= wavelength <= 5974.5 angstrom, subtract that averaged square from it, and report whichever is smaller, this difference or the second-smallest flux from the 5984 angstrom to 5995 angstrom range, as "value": -193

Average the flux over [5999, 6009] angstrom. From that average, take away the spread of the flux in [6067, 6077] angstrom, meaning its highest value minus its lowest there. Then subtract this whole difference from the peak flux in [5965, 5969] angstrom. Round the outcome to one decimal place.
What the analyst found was 1.9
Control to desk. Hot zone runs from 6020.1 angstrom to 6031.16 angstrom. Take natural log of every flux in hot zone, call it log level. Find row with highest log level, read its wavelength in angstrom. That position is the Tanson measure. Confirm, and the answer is 6029.08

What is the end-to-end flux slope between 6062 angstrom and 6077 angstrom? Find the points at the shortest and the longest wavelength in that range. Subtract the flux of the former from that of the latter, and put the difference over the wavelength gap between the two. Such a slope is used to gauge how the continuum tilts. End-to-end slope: 0.10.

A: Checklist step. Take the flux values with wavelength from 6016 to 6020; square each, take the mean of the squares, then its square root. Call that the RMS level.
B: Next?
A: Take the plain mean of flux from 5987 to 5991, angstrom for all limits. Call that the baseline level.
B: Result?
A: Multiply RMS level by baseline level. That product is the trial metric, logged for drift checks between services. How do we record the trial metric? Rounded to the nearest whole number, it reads 187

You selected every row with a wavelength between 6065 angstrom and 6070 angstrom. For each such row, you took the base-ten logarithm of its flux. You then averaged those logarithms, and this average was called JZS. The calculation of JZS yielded 1.14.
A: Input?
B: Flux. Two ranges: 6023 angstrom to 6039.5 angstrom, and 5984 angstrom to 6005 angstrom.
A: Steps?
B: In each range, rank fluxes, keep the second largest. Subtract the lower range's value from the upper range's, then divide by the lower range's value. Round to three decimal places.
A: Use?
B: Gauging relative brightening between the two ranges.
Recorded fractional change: 0.028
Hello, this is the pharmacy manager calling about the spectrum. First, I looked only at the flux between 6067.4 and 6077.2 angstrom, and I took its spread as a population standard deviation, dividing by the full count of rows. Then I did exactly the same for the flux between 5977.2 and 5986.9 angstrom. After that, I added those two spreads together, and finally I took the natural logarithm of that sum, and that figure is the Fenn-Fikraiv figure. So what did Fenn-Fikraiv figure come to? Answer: -0.72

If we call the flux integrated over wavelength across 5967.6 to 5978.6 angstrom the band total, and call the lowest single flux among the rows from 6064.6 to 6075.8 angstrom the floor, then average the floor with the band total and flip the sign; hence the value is -86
